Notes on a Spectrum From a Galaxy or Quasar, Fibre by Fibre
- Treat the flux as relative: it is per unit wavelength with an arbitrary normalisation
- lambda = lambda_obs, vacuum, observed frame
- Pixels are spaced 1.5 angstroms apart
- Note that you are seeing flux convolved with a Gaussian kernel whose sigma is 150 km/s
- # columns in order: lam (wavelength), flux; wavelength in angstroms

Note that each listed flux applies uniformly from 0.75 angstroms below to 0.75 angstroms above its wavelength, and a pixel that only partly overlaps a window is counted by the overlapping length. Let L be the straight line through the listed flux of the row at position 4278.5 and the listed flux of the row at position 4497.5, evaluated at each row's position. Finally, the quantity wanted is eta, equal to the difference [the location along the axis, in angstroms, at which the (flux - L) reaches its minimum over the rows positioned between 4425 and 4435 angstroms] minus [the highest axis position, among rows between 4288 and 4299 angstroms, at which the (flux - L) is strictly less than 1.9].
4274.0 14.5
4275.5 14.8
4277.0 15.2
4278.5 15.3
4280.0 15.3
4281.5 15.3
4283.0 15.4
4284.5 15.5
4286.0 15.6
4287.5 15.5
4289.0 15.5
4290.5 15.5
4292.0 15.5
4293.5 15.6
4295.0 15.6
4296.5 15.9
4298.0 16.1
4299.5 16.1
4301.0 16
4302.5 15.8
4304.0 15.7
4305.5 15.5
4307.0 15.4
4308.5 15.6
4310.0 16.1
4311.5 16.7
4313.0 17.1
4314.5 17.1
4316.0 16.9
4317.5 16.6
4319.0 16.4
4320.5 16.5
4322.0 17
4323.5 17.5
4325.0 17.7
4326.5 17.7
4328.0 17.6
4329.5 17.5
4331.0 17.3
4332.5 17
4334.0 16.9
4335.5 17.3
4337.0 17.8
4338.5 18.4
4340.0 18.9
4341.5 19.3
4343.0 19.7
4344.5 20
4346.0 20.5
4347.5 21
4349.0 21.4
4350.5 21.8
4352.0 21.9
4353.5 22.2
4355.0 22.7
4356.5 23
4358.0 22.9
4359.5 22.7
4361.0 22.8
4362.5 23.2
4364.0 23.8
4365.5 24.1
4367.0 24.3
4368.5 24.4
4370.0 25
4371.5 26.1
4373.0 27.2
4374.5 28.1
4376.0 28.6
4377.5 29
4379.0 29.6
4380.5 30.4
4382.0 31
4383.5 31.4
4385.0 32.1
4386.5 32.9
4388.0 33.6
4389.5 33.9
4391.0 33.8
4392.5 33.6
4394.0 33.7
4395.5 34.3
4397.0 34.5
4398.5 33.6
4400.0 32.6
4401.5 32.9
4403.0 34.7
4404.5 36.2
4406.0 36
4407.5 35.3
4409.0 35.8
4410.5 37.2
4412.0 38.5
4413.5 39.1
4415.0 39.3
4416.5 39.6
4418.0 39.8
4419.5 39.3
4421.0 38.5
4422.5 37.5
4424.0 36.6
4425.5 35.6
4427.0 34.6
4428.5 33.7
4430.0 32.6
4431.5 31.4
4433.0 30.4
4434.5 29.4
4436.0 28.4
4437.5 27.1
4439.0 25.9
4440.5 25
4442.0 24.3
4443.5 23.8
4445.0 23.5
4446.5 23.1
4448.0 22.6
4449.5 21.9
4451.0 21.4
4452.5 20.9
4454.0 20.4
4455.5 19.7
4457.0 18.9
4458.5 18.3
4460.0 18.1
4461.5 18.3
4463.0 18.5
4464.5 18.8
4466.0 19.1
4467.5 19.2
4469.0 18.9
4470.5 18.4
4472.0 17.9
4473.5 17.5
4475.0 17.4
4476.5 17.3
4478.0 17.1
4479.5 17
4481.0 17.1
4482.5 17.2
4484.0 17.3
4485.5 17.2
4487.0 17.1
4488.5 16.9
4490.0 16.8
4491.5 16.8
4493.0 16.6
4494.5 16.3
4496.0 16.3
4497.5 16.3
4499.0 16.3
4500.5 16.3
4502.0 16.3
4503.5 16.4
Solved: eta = 136.5 angstroms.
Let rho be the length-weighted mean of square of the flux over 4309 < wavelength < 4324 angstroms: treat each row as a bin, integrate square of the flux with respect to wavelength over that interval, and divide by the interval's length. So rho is 281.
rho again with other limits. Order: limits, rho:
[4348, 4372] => 540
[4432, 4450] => 662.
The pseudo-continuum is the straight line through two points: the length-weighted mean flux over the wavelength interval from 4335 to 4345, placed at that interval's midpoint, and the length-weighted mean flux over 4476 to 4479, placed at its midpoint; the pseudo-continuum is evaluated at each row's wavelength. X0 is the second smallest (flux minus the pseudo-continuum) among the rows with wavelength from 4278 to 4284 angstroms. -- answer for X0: -4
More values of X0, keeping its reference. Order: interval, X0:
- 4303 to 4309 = -4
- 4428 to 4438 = 11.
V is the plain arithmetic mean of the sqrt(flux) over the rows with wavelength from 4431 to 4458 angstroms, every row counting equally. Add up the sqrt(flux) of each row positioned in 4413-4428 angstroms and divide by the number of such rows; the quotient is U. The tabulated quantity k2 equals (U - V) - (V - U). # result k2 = 2.5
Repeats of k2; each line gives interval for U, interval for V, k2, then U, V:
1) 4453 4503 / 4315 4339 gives 0.1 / 4.20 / 4.15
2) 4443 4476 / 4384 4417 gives -3.0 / 4.45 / 5.93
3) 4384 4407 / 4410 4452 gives 0.5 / 5.82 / 5.58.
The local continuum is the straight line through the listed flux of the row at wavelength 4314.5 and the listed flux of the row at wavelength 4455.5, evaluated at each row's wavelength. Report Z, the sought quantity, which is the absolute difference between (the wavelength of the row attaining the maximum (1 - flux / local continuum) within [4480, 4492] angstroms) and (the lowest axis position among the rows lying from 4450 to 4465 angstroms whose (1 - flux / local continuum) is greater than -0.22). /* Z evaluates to 40.5 angstroms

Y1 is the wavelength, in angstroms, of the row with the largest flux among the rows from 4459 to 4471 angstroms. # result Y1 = 4467.5 angstroms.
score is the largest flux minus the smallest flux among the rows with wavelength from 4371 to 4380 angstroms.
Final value 3.5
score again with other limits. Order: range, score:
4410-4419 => 2.6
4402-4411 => 2.5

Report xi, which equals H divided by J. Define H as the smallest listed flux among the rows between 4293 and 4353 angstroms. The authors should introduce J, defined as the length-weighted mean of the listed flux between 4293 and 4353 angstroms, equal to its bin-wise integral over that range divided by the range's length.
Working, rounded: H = 15.4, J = 18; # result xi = 0.877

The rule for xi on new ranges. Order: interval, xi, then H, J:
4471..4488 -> 0.983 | 17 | 17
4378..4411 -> 0.883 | 29.6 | 34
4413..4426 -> 0.927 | 35.6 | 38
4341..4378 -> 0.824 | 19.3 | 23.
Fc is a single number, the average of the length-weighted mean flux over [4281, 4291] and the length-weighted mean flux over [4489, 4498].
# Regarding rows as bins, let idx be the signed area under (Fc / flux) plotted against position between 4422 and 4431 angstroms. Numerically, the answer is 4.1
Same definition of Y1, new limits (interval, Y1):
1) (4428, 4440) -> 4428.5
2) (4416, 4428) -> 4418.0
